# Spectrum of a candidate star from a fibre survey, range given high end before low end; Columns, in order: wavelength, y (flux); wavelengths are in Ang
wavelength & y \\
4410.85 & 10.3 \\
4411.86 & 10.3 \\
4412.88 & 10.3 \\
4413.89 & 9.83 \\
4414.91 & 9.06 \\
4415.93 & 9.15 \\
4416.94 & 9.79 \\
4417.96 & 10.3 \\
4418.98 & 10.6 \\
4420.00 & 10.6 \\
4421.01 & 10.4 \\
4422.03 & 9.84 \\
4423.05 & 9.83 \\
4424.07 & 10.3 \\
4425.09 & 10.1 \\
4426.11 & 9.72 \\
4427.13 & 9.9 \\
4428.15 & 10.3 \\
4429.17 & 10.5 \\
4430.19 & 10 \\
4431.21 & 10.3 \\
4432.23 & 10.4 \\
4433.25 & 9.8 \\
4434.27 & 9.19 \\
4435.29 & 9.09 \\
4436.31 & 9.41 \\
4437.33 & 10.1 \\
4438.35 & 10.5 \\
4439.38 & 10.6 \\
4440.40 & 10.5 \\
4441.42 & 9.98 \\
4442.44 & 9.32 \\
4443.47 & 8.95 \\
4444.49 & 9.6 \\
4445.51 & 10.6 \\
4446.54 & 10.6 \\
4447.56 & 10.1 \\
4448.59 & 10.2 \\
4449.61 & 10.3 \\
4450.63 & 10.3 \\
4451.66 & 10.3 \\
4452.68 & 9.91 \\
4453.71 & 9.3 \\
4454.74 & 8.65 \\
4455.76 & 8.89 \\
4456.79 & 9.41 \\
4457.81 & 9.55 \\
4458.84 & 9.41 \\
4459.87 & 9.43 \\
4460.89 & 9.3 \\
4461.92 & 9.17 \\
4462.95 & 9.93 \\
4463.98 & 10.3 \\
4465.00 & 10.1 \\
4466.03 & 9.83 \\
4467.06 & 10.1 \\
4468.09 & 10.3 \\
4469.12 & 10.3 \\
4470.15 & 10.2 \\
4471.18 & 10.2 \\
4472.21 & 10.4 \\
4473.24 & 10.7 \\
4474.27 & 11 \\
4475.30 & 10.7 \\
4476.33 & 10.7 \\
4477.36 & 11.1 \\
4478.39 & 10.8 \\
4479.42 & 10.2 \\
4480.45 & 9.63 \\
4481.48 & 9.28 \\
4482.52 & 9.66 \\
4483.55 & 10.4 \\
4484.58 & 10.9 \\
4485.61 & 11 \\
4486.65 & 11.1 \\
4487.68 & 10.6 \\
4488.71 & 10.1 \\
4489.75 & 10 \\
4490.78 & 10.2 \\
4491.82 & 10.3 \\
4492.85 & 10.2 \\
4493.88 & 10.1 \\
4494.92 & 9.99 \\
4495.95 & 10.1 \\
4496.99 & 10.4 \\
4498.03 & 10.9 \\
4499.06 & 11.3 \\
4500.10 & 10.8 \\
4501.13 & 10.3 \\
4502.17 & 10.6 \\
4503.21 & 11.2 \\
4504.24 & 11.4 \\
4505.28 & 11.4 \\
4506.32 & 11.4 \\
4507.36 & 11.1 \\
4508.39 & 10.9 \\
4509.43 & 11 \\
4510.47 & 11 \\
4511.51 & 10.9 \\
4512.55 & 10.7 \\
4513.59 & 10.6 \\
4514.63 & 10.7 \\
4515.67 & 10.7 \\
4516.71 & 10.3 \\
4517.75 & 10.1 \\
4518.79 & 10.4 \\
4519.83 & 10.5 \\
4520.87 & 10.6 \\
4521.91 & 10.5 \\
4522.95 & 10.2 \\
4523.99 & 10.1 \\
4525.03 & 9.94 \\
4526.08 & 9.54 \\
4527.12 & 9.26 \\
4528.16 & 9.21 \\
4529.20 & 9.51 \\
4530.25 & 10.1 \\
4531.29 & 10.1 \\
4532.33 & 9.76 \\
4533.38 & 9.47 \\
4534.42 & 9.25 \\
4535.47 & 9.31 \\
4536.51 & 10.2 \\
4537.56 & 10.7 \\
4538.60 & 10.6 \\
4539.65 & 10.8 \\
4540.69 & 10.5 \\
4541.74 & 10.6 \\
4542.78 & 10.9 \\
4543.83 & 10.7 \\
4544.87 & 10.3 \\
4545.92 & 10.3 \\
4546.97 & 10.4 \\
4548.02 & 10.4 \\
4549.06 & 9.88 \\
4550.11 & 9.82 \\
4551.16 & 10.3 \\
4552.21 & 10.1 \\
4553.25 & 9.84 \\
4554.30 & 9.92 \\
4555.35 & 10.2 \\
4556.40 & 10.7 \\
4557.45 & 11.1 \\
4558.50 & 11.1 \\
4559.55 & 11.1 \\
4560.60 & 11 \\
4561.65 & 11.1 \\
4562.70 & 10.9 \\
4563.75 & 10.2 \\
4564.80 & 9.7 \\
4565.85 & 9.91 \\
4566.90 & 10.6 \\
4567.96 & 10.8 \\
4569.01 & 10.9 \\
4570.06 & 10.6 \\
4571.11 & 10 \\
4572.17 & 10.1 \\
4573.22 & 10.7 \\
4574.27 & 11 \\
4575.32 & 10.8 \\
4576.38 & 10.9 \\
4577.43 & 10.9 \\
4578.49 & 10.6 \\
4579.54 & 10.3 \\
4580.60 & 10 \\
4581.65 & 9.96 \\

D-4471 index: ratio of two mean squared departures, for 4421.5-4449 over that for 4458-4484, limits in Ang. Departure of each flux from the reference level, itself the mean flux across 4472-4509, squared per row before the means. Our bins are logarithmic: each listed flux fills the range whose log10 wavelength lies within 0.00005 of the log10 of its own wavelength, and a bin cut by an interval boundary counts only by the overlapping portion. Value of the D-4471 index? 1.1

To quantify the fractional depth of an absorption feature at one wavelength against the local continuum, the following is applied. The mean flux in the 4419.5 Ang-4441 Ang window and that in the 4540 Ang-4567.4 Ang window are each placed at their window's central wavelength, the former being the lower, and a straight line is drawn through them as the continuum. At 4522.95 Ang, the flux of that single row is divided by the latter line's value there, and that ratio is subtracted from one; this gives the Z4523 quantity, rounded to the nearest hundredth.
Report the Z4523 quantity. 0.01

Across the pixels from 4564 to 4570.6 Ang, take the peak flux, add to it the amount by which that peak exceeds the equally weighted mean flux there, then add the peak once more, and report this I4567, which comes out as 22.3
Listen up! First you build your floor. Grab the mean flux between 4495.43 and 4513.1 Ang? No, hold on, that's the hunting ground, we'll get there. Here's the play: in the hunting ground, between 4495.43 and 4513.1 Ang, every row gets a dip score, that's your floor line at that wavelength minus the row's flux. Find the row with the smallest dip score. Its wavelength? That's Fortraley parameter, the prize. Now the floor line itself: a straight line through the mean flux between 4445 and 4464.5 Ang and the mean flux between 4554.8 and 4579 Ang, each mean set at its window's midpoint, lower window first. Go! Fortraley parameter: 4504.24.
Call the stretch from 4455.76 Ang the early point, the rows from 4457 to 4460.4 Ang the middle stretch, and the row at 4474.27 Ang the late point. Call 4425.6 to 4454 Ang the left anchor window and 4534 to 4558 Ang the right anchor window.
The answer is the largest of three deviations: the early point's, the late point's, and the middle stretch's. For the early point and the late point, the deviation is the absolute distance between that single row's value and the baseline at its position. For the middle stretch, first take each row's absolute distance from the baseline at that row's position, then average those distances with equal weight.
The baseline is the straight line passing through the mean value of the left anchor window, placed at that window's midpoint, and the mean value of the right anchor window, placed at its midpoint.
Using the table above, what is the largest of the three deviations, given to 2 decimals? 1.15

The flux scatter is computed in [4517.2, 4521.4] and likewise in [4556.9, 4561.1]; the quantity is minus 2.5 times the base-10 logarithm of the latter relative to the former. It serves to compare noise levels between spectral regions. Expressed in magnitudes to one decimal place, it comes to 1.6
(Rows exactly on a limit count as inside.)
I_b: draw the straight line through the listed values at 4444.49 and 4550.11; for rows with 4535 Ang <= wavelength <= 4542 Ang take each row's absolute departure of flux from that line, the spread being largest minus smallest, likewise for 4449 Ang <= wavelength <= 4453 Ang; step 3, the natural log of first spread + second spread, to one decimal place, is 0.0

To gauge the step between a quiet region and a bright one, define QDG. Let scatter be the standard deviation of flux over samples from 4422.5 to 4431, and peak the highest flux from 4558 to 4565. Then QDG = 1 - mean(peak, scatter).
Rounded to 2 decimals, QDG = -4.68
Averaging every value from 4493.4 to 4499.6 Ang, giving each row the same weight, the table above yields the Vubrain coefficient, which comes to 10.5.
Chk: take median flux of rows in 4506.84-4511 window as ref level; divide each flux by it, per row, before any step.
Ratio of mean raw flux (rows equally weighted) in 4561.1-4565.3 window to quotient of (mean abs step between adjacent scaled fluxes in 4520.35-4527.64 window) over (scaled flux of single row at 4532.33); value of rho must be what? 458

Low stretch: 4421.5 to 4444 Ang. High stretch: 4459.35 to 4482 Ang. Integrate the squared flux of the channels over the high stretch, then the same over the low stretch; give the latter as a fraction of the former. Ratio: 0.95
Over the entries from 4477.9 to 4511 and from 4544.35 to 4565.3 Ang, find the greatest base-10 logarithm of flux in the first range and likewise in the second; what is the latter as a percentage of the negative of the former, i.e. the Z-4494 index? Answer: -98.9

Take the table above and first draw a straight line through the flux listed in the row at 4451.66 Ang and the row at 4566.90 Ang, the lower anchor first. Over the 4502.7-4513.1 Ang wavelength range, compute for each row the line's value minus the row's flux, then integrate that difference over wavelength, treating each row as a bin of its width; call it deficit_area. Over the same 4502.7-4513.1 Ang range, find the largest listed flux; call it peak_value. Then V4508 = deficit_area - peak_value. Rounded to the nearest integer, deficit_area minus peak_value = -18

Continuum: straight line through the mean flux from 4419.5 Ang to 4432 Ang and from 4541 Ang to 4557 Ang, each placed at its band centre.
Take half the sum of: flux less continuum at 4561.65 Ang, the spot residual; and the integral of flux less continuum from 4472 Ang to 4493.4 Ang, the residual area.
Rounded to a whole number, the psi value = 3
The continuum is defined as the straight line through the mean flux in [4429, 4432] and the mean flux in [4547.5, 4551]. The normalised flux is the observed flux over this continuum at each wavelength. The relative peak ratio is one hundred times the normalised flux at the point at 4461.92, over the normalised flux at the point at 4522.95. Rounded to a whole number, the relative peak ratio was 89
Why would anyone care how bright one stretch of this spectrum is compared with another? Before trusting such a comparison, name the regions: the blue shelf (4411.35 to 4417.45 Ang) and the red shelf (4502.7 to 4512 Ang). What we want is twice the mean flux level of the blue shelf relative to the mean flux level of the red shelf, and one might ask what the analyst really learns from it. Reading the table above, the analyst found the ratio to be 1.75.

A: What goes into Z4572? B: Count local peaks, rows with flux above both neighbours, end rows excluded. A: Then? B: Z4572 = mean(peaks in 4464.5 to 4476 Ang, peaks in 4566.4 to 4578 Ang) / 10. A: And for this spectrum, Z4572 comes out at 0.150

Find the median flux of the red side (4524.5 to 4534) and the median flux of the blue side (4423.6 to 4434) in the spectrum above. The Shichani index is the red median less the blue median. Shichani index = -0.7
